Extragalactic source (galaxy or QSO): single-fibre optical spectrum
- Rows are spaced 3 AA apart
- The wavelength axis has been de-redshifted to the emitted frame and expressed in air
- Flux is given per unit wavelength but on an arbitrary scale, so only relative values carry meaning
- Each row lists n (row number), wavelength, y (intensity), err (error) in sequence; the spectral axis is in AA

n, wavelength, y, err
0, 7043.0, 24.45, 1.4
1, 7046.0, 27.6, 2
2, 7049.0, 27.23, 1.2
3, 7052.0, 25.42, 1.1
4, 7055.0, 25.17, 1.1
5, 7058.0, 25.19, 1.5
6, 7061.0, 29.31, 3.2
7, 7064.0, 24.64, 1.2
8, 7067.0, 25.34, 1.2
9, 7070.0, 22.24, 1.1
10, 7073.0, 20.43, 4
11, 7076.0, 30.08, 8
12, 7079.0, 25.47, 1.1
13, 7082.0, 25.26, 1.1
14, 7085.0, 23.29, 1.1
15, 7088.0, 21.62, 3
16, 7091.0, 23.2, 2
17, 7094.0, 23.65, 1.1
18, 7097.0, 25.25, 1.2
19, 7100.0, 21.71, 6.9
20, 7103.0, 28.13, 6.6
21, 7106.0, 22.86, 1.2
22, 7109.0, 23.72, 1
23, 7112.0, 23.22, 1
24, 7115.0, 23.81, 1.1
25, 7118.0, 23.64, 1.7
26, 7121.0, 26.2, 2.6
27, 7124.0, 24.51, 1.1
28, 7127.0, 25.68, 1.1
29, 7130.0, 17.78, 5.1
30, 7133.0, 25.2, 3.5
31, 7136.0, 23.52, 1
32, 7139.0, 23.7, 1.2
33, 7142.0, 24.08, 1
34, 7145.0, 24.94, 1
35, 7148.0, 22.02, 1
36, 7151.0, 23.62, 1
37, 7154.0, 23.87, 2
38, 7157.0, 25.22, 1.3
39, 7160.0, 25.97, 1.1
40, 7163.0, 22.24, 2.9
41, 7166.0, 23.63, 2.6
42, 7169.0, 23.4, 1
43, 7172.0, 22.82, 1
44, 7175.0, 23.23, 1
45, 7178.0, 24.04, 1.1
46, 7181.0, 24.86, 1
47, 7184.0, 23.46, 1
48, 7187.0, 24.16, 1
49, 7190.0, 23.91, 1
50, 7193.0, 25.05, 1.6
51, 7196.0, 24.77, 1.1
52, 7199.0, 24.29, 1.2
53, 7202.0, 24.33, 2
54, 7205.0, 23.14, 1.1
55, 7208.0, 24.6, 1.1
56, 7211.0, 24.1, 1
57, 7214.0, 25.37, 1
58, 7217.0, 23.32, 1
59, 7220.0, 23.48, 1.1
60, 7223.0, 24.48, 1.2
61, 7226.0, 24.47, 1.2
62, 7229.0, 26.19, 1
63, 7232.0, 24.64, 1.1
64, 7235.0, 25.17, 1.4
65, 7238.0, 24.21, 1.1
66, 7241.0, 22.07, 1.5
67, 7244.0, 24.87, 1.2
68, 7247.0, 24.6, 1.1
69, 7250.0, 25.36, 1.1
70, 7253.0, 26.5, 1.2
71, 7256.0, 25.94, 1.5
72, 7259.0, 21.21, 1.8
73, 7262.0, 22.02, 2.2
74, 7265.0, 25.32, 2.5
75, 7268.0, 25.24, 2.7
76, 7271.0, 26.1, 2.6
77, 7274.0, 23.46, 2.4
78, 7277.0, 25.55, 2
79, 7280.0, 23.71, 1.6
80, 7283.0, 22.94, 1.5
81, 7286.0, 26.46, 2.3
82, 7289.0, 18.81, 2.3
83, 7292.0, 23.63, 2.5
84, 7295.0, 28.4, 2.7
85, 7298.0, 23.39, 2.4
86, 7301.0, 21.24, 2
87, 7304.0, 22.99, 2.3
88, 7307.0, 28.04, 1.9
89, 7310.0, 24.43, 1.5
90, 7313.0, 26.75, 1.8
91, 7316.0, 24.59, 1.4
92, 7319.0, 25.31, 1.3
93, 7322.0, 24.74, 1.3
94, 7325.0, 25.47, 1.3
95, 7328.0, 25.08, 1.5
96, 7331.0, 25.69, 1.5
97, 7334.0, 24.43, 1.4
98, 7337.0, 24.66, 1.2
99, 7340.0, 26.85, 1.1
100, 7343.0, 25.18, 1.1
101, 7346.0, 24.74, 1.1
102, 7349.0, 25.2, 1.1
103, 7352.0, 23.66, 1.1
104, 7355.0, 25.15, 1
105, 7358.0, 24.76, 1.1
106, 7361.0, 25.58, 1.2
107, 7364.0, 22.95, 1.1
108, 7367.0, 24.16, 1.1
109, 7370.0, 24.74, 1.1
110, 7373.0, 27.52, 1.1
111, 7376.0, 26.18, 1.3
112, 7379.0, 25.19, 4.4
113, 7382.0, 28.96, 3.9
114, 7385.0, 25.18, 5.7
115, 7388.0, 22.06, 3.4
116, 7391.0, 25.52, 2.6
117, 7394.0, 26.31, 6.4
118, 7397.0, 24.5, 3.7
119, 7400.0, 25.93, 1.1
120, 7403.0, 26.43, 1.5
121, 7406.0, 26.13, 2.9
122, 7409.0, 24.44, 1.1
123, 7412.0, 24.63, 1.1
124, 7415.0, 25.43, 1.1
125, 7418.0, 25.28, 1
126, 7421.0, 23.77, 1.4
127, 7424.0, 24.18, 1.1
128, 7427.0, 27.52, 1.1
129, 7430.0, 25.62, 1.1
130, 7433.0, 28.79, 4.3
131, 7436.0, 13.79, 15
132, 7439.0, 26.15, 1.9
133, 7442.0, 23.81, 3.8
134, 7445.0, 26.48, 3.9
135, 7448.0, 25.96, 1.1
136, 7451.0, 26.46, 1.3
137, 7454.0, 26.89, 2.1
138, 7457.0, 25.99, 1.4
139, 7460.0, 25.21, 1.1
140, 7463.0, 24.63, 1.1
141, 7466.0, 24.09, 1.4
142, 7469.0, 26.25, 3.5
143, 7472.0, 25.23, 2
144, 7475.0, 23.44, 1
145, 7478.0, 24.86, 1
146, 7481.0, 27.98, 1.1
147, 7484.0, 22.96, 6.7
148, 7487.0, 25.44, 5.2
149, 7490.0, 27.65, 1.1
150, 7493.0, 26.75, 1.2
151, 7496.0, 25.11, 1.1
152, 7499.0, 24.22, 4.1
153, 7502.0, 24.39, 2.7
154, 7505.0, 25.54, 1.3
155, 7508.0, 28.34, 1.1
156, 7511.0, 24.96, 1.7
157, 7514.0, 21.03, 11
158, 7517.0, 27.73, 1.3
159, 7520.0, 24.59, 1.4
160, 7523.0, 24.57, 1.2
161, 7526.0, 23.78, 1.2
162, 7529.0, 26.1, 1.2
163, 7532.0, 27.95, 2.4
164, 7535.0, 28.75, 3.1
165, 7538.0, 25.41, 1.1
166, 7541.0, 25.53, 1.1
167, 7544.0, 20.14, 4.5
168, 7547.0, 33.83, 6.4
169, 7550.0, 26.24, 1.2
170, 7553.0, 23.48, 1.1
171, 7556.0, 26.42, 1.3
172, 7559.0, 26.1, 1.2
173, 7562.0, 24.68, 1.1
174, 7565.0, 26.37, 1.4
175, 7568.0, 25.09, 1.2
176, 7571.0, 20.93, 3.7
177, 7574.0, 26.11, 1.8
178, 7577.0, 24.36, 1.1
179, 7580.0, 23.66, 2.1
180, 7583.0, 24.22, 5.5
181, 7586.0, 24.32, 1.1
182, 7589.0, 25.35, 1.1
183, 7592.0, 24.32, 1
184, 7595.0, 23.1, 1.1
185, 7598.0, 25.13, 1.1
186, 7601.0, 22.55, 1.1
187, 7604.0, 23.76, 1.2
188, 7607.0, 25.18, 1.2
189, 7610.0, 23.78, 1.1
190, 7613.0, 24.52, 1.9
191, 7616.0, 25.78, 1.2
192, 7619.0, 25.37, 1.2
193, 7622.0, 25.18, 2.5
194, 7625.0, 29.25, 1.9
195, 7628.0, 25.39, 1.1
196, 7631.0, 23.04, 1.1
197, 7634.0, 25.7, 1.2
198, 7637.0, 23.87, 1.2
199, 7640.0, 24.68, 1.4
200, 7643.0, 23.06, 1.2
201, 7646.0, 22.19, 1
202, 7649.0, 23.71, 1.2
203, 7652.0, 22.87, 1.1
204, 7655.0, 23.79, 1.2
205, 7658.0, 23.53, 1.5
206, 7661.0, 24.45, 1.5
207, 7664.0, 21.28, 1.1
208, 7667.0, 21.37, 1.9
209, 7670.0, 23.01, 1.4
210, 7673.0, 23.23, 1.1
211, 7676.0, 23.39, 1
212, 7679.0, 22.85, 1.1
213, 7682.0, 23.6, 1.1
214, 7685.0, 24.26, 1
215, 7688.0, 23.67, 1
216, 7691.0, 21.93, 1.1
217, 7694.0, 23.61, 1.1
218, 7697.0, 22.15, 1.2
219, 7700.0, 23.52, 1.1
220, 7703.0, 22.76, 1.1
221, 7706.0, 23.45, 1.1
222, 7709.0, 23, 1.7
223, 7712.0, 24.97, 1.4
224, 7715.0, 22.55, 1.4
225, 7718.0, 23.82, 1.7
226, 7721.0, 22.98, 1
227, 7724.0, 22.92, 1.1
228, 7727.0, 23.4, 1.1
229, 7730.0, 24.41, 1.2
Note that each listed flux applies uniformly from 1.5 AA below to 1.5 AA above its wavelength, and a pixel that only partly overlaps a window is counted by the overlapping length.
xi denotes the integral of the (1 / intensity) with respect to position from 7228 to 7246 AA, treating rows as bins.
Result 0.74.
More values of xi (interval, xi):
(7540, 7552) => 0.47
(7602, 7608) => 0.25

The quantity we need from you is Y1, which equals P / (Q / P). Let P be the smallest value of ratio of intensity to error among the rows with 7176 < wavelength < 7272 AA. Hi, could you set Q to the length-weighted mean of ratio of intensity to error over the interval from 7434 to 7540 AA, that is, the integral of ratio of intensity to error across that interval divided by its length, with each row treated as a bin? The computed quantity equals 5.5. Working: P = 9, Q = 16.0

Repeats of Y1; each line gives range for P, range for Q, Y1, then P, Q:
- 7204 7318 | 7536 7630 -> 3.7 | 8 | 18.1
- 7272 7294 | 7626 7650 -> 3.3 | 8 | 20.4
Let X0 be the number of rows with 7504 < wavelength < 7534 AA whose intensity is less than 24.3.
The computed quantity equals 2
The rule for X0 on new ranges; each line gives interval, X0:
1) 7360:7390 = 3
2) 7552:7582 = 3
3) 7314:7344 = 0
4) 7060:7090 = 4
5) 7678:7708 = 10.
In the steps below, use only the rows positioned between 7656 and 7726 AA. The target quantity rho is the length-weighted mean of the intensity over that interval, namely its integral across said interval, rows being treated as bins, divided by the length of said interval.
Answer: 23.1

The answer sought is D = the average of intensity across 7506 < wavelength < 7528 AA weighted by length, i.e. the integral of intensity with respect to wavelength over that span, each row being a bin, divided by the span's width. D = 25.0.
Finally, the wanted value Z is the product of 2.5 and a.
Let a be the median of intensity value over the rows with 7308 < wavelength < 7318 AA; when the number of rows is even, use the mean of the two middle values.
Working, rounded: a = 24.6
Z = 61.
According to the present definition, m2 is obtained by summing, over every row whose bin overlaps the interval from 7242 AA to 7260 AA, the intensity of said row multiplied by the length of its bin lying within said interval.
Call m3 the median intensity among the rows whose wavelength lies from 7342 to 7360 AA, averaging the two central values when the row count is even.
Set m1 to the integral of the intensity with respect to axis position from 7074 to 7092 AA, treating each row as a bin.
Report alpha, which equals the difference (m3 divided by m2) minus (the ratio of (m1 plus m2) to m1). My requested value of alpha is -1.945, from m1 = 445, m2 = 446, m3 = 25.0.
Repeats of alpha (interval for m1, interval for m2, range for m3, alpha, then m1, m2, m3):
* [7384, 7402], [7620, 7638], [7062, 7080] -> -1.965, 449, 458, 25.0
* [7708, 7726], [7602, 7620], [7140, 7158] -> -2.000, 421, 444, 24.0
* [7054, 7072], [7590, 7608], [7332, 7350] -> -1.896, 453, 432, 25.0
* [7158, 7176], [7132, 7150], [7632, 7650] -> -1.956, 425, 430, 23.8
